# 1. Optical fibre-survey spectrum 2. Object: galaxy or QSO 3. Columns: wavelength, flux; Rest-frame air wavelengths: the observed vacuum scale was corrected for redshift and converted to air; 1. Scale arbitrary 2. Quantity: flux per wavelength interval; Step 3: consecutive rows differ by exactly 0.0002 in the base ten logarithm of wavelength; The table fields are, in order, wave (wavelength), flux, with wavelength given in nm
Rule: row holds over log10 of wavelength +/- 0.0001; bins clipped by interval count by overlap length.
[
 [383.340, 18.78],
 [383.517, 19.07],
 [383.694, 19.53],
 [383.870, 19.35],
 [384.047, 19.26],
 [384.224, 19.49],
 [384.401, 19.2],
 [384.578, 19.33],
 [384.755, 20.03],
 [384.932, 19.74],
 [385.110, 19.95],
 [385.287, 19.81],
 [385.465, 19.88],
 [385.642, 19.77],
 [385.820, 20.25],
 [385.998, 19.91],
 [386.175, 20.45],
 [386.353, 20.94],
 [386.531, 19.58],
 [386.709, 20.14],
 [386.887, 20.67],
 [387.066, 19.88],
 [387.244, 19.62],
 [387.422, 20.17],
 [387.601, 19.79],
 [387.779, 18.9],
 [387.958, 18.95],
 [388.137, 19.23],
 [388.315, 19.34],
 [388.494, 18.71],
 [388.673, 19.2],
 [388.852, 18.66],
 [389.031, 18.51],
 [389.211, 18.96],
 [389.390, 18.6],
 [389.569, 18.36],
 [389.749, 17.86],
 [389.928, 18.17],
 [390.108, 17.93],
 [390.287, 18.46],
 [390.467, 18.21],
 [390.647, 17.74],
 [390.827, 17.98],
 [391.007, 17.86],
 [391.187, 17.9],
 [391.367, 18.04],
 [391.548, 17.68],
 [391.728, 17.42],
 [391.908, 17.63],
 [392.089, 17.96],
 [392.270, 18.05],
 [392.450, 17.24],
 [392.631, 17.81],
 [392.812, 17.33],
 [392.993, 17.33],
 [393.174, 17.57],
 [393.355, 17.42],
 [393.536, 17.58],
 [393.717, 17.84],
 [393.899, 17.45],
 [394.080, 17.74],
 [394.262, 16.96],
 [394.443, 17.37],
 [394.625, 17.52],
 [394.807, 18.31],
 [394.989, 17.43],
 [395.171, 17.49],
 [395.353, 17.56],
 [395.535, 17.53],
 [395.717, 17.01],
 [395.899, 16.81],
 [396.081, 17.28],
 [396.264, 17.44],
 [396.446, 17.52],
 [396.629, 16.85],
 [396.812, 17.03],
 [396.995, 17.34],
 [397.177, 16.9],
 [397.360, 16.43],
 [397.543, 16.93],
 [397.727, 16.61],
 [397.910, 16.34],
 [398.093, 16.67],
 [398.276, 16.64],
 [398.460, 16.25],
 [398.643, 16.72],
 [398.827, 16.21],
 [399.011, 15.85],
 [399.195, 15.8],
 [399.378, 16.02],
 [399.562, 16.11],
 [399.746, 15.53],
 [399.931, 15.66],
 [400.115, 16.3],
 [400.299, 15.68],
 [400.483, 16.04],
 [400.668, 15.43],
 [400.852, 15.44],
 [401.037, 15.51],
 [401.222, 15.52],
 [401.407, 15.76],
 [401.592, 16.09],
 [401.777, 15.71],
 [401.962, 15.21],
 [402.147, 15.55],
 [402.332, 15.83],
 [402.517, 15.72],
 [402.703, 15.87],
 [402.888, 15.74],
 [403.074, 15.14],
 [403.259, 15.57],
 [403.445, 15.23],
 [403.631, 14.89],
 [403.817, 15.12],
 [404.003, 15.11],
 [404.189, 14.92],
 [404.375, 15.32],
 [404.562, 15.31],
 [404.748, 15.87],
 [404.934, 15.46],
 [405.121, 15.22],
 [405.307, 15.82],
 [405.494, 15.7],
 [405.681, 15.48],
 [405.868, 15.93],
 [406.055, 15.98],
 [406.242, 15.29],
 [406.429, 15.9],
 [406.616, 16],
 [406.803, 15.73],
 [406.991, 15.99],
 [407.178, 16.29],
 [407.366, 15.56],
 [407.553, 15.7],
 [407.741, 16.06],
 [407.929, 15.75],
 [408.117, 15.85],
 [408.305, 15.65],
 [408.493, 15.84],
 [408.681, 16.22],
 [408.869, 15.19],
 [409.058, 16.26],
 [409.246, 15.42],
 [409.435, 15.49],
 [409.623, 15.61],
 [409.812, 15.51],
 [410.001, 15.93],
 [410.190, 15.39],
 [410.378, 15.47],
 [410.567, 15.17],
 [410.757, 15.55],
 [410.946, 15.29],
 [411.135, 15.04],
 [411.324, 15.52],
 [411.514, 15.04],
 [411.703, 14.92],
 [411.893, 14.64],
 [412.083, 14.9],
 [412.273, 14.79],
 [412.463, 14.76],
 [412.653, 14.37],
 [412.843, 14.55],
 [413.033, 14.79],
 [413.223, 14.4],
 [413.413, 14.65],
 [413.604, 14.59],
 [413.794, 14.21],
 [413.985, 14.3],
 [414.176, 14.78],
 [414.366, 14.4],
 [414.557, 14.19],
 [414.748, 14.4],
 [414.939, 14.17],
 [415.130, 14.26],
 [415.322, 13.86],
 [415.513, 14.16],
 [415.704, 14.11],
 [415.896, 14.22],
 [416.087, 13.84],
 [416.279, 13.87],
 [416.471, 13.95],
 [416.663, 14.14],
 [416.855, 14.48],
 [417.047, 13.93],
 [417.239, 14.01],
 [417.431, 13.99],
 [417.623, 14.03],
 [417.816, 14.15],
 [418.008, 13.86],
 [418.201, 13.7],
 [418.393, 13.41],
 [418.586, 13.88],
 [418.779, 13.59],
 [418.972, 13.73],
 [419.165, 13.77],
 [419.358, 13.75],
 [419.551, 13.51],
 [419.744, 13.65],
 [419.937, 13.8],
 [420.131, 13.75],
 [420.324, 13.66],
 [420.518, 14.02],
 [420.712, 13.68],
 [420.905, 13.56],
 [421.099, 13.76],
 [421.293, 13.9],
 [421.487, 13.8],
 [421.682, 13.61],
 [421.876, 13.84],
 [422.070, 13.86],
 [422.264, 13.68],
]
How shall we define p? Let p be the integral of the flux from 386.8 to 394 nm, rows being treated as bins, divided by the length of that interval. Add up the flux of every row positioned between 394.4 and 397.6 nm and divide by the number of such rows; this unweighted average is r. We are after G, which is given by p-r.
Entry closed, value 1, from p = 18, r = 17.3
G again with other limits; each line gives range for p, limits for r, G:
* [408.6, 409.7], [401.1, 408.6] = 0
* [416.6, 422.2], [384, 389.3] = -6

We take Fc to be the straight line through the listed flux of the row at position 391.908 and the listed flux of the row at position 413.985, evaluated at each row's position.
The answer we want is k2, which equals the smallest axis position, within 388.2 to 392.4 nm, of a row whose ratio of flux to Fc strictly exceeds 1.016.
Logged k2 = 388.315 nm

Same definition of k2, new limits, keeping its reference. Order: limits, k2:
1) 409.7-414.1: 409.812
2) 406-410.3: 406.055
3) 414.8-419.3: 416.663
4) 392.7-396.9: 393.717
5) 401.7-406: 405.868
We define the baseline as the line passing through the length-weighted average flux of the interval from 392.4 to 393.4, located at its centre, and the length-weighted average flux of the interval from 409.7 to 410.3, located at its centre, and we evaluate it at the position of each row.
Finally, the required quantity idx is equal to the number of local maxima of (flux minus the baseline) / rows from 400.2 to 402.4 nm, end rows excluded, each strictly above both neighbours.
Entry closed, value 2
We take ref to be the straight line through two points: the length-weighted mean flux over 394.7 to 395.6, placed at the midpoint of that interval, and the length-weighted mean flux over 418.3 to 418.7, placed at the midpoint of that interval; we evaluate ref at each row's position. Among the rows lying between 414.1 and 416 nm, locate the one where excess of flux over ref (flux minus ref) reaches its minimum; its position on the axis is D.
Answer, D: 415.322 nm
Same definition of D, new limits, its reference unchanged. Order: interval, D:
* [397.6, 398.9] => 397.910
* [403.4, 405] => 403.631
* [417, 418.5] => 418.393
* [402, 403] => 402.147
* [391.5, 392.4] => 391.728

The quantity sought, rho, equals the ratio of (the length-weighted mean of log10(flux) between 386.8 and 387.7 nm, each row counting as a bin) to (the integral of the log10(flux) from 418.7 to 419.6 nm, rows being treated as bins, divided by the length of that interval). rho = 1.15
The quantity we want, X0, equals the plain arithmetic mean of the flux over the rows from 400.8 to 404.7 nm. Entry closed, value 15.5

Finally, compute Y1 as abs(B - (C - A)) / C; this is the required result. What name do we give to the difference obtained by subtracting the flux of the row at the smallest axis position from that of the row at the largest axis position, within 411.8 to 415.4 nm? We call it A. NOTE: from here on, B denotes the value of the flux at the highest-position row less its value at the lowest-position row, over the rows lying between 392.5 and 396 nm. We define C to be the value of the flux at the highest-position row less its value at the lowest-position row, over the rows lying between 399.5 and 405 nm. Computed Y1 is -1.7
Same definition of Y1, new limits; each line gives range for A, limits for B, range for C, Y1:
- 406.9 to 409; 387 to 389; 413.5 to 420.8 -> -1.2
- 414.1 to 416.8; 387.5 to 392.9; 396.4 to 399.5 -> -1.1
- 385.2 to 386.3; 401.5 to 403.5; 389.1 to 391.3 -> -0.8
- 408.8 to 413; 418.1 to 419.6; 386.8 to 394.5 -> -0.7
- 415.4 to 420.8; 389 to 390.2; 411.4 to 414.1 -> -0.4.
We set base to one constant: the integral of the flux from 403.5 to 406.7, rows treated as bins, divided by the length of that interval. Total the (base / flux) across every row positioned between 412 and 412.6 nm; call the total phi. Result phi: 3.14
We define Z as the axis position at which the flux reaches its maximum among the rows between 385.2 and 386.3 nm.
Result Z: 386.175 nm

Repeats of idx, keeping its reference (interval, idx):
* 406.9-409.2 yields 4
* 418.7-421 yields 3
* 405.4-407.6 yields 3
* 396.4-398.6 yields 3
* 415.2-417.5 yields 3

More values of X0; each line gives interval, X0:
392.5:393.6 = 17.5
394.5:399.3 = 16.9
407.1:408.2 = 15.9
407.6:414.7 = 15.1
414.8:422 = 13.9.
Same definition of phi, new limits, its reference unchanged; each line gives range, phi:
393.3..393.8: 2.64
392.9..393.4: 2.66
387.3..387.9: 2.37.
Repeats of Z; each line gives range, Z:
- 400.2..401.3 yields 400.483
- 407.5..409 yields 408.681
